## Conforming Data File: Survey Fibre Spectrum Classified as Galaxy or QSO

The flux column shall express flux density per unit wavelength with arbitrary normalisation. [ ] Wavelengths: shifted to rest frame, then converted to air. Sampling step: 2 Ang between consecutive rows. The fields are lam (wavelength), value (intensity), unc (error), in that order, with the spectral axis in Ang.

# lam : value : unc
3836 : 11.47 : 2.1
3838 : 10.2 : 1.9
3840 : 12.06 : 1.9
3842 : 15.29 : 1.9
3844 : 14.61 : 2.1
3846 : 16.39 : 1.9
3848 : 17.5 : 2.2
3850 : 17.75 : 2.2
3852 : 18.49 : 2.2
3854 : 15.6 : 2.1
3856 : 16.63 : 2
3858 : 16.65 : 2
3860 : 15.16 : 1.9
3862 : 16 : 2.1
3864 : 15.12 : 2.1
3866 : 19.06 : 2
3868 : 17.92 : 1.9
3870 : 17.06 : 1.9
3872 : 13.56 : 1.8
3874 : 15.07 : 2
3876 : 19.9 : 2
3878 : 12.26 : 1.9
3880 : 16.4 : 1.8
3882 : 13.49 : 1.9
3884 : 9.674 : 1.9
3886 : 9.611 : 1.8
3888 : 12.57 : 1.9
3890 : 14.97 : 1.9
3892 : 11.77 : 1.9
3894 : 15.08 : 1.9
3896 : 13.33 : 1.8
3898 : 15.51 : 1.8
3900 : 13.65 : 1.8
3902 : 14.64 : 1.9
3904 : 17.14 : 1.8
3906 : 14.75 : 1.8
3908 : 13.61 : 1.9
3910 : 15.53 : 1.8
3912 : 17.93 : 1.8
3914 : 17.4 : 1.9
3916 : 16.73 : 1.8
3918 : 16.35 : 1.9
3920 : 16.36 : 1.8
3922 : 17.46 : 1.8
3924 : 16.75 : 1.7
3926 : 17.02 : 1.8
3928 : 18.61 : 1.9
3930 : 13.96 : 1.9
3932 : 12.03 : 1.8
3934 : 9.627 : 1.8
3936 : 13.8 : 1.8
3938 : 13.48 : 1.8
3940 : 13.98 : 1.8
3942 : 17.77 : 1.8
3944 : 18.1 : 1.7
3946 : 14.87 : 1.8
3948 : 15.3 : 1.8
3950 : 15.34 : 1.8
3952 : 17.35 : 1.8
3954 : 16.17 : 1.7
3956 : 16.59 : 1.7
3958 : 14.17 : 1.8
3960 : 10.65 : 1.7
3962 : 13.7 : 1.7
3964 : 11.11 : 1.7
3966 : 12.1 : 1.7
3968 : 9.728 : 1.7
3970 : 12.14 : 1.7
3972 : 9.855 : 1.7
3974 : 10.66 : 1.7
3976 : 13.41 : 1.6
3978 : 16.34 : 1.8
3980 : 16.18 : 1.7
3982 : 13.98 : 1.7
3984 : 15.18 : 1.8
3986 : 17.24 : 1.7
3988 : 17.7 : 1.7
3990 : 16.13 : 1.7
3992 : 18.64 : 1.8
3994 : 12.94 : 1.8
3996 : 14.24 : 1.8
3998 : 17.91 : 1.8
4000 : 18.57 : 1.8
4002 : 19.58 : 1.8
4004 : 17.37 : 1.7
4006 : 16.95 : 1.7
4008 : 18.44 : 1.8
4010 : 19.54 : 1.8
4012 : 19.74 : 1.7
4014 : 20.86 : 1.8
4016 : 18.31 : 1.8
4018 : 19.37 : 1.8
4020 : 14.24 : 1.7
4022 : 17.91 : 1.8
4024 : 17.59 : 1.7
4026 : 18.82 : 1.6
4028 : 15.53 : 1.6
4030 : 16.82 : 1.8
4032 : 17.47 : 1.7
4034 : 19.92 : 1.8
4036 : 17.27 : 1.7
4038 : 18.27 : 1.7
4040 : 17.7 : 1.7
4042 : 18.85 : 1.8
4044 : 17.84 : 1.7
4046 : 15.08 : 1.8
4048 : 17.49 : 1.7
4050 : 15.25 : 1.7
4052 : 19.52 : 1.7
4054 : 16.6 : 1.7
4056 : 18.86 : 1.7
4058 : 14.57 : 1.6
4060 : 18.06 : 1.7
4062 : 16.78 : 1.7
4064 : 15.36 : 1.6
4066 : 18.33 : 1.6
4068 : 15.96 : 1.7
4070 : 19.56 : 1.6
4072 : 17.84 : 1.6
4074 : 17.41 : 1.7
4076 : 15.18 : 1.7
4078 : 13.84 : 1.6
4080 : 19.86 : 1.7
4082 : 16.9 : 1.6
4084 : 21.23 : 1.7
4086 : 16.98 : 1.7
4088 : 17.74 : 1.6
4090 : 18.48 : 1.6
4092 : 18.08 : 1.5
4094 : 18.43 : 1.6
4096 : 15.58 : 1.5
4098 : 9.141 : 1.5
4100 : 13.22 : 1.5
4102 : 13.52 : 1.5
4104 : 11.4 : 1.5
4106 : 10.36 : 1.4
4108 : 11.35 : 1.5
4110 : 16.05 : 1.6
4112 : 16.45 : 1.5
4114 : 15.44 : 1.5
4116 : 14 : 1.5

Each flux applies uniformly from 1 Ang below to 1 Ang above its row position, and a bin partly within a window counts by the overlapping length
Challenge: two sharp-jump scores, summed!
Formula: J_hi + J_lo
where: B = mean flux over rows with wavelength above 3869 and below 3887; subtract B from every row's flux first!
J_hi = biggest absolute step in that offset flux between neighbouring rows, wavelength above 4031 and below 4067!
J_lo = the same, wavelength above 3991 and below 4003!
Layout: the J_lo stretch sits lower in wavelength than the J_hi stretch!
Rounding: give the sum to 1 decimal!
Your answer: 10.0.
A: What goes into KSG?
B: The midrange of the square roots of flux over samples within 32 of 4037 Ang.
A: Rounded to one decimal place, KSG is 4.2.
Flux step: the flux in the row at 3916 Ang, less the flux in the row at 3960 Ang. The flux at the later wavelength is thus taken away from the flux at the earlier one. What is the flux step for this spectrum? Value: 6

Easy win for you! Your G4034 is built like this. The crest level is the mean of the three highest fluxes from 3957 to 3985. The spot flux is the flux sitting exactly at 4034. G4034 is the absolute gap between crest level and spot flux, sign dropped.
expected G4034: 4.0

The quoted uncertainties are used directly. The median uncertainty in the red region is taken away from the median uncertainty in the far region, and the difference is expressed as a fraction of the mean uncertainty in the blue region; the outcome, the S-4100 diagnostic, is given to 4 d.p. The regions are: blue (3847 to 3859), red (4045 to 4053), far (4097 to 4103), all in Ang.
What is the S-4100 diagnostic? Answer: -0.0945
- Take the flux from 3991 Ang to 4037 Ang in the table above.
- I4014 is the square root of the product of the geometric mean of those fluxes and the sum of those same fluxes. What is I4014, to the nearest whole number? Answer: 85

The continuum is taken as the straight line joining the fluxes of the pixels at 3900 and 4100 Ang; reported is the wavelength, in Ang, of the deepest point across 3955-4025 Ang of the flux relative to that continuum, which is 3968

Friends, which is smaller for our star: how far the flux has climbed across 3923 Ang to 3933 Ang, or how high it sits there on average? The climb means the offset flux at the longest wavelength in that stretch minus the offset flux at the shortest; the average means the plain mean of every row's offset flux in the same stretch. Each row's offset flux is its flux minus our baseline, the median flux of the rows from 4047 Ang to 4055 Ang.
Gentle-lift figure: -5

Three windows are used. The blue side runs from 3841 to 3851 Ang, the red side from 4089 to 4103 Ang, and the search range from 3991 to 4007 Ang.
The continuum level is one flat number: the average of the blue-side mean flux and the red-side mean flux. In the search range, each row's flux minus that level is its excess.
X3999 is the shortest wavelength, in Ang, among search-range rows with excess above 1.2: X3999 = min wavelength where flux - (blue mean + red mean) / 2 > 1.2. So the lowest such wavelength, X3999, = 3992 Ang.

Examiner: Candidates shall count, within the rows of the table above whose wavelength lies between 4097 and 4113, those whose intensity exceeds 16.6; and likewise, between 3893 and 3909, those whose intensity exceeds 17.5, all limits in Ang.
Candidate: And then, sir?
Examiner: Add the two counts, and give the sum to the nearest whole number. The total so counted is 0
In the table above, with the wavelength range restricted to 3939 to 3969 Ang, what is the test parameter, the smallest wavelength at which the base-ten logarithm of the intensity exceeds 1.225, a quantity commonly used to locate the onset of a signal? 3942 Ang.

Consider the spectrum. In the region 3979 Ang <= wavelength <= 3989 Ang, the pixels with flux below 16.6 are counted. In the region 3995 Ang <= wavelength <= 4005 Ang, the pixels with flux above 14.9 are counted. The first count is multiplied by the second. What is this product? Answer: 12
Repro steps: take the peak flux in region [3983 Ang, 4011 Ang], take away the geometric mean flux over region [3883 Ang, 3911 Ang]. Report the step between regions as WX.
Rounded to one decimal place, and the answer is 6.1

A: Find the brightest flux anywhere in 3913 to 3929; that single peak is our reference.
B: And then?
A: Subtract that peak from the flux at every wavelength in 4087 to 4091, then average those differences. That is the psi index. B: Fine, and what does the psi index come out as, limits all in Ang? -0.5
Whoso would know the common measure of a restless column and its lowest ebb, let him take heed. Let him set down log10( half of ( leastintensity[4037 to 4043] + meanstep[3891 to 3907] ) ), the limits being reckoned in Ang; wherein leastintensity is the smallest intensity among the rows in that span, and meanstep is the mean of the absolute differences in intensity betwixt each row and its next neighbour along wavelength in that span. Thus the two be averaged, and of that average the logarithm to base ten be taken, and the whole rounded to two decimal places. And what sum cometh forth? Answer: 1.00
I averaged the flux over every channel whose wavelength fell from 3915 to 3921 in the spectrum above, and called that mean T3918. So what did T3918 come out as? 16.5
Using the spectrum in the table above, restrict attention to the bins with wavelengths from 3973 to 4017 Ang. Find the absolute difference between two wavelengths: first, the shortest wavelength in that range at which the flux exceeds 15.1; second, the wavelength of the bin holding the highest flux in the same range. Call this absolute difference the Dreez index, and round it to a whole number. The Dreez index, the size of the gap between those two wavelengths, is 36 Ang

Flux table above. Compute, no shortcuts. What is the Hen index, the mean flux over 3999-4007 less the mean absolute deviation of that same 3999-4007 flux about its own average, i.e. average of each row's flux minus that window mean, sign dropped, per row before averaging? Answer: 17.2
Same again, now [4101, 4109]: 10.7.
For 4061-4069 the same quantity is 15.7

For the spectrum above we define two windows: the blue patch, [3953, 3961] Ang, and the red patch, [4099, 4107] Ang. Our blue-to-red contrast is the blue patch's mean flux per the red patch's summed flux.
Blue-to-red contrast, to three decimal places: 0.297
